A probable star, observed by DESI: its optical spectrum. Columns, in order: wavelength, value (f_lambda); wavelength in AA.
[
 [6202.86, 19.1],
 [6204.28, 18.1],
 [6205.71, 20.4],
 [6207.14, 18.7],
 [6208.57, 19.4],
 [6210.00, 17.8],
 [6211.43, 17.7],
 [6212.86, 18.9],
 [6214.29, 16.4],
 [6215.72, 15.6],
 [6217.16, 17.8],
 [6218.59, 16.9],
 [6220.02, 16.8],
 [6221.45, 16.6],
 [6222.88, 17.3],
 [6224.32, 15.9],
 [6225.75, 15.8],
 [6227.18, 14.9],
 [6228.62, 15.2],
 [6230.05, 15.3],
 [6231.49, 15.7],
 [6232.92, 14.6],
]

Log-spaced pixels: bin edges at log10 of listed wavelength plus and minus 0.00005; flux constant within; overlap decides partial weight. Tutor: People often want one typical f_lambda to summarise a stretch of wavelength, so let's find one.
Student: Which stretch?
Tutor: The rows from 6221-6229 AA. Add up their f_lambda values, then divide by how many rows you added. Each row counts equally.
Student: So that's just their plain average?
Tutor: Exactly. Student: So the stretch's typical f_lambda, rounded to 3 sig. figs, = 16.0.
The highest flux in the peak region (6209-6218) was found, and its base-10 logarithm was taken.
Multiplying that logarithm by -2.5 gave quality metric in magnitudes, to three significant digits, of -3.19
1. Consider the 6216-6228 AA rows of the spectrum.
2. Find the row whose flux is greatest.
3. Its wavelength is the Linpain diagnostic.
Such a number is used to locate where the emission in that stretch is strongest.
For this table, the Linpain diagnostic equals 6217.16 AA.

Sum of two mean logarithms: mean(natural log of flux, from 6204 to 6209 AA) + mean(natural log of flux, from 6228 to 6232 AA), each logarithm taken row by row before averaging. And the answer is 5.69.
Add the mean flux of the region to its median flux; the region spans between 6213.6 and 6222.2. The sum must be 33.4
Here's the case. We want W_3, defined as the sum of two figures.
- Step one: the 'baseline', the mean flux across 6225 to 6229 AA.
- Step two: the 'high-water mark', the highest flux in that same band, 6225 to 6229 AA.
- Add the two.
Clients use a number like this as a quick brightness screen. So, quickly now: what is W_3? 31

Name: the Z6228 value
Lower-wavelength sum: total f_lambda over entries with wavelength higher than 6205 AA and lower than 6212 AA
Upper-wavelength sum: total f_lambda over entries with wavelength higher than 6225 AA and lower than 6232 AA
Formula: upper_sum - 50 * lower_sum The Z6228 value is -4623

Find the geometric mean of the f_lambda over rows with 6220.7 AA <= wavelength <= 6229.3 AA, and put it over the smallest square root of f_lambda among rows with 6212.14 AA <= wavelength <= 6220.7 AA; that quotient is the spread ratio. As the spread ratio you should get 4.03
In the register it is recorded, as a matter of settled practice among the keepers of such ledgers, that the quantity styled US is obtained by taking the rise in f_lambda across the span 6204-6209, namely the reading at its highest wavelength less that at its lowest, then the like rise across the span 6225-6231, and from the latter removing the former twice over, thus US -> -3.1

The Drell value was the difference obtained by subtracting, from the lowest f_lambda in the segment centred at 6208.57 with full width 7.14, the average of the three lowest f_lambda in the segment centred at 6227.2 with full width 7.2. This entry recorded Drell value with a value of 2.6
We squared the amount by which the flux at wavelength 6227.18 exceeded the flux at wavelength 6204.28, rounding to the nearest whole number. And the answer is 10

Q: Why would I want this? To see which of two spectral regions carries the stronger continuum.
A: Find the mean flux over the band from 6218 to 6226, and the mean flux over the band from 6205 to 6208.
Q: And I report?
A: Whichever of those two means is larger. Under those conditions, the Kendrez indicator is 19.5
